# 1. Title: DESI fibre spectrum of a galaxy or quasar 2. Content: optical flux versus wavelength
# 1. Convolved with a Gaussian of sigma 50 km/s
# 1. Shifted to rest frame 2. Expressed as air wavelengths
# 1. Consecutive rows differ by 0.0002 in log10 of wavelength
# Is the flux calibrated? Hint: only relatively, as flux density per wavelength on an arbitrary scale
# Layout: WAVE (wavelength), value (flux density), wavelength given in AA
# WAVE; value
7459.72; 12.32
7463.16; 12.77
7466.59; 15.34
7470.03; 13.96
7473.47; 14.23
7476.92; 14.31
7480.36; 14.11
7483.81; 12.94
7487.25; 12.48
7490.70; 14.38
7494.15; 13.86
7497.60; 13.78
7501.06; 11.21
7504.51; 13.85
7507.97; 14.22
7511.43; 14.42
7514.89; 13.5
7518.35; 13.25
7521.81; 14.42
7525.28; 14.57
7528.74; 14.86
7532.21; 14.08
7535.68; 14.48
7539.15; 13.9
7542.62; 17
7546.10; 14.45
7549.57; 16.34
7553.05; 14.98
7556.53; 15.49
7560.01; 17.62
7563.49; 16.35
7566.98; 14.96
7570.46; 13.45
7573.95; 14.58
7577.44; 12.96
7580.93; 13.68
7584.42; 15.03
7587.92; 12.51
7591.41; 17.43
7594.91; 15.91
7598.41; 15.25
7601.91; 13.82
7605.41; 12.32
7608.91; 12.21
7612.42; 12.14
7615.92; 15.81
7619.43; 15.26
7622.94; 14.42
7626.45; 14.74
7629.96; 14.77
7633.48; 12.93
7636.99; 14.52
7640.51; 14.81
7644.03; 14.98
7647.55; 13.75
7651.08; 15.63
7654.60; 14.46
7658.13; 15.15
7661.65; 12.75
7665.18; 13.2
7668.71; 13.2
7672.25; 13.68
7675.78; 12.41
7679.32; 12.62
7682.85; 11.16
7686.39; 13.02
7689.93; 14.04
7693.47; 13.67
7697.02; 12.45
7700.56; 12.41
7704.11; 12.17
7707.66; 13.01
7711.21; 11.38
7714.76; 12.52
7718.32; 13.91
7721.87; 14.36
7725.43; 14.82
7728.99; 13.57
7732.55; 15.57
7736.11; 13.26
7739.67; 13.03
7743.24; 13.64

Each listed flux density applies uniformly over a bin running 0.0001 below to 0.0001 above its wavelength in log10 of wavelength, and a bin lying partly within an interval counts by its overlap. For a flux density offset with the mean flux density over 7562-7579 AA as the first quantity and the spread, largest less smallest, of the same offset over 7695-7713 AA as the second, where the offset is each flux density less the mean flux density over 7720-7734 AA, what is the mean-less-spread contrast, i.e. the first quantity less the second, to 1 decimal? -1.7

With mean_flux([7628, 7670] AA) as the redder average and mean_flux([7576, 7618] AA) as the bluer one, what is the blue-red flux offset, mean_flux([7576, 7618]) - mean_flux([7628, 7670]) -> -0.1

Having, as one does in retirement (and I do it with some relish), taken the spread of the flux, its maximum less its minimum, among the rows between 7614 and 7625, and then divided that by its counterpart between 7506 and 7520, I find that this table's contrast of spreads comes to 1.2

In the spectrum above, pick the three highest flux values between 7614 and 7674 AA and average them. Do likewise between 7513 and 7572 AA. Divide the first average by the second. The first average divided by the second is 0.92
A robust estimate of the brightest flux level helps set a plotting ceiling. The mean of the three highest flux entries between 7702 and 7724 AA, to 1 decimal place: 13.8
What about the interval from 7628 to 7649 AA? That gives 14.9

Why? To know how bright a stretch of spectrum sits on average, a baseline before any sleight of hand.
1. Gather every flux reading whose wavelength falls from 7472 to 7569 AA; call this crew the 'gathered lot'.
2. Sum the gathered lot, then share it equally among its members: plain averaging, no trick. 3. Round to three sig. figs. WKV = 14.4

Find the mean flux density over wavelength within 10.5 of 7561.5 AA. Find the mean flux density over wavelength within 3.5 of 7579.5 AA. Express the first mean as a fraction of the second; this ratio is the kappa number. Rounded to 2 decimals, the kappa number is 1.16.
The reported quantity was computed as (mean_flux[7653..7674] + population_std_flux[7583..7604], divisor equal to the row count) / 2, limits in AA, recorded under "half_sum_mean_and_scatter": 7.6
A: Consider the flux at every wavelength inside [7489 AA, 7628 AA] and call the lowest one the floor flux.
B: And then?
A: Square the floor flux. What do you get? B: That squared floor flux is 126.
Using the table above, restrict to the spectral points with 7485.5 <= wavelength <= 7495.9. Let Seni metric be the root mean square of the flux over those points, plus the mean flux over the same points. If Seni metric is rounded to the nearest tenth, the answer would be 27.2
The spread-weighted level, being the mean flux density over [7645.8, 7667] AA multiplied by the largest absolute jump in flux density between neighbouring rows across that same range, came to 34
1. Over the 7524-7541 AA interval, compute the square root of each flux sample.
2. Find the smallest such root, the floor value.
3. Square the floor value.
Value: 13.9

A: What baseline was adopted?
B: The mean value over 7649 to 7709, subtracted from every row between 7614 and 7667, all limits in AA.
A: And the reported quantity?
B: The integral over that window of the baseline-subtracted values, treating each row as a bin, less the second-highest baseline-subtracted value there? 63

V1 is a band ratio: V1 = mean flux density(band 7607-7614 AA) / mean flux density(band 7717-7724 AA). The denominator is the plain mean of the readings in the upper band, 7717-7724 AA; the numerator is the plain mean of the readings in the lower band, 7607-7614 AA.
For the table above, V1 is 0.86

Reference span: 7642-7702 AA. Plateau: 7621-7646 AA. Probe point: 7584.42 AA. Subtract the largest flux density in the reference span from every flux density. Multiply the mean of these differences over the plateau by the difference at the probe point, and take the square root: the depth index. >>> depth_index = 0.8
